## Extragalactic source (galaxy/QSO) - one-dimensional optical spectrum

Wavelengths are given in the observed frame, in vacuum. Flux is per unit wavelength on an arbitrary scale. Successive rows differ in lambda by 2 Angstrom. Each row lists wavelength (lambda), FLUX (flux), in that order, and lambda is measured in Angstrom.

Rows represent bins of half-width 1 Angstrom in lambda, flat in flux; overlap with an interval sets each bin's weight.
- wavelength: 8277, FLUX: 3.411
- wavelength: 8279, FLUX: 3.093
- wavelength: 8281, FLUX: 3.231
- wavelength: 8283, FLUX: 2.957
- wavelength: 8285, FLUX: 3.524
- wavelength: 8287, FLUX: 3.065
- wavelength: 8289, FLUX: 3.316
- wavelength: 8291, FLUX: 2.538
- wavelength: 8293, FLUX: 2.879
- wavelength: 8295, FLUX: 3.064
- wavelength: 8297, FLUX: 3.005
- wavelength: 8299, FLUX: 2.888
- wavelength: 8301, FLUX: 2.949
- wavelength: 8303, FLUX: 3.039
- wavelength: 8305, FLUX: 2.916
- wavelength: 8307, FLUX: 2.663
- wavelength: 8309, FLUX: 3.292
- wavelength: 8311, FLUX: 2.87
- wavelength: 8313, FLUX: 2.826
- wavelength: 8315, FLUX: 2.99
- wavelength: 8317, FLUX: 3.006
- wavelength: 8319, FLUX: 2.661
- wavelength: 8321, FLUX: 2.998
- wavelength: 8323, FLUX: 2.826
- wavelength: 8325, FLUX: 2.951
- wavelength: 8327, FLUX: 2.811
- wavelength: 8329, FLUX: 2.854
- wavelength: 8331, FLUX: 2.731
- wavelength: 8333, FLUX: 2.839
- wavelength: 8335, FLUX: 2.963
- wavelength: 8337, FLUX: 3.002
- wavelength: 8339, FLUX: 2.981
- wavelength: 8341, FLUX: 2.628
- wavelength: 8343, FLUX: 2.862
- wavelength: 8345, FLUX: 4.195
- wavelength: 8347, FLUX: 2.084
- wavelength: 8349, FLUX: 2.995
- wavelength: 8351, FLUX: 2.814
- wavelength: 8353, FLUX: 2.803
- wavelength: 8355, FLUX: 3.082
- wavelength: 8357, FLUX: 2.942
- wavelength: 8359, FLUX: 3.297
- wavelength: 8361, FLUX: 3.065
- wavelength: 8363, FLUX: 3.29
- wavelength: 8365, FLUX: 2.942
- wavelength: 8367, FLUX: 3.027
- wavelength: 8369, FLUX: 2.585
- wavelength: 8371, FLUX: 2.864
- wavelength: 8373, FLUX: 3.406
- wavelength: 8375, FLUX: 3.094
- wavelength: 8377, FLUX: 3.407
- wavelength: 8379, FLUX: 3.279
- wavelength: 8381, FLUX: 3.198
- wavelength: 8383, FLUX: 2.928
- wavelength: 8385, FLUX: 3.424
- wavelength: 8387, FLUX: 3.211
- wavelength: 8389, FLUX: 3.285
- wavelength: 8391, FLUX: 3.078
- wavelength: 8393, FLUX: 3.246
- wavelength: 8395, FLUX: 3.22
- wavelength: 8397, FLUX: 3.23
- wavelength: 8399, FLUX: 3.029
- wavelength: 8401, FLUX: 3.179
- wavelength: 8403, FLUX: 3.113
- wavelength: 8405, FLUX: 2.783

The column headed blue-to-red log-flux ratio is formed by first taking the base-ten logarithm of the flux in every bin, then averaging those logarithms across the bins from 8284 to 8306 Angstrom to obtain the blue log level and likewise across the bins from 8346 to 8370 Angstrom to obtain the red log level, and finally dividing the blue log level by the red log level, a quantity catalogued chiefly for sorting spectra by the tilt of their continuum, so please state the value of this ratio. 1.037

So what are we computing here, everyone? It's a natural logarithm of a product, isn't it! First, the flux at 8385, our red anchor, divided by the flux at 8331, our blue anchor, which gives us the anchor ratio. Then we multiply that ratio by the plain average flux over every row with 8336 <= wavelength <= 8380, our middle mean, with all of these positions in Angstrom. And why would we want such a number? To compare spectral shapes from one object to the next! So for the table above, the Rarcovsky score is 1.33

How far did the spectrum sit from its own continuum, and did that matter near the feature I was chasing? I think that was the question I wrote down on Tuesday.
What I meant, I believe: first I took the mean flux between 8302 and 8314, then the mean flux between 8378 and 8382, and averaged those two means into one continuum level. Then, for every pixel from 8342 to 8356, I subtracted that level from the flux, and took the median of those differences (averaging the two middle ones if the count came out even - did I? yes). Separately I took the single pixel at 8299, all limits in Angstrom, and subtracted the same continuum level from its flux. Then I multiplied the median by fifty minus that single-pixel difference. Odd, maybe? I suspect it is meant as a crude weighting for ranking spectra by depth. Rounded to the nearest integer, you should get -11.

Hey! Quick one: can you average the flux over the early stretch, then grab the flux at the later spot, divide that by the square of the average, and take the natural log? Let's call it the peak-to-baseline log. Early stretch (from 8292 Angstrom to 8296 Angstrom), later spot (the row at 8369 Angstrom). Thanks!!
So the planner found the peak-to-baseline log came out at -1.23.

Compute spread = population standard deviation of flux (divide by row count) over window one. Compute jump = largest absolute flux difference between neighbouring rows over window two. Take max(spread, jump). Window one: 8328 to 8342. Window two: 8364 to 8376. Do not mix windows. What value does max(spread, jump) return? 0.54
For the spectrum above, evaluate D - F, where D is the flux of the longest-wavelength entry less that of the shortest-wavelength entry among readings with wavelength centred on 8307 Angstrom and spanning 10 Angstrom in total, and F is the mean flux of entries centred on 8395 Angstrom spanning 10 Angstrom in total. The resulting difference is -3.33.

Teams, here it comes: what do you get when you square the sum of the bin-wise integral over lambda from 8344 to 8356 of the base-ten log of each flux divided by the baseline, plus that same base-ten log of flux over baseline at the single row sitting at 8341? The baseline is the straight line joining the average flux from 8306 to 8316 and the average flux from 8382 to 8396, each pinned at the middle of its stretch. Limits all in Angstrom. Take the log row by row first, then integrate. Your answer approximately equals 0.084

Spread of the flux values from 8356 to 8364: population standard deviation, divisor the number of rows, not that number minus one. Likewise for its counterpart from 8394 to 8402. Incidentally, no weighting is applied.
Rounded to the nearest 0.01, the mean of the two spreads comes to 0.12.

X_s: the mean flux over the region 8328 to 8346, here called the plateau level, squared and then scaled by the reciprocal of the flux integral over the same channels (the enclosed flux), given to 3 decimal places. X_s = 0.167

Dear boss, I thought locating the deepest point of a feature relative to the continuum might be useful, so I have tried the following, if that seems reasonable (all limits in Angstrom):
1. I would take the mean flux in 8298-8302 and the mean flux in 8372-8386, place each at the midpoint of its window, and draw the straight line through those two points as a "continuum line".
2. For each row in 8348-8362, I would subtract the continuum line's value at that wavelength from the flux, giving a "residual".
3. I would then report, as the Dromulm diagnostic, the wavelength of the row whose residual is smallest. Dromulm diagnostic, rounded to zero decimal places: 8353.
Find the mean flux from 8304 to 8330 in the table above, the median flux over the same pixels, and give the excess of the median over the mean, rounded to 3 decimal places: -0.027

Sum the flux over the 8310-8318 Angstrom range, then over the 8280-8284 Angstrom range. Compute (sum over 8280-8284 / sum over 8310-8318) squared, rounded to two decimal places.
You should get 0.28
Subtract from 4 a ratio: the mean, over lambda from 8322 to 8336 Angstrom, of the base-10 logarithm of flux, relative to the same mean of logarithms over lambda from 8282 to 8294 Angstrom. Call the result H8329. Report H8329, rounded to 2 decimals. 3.05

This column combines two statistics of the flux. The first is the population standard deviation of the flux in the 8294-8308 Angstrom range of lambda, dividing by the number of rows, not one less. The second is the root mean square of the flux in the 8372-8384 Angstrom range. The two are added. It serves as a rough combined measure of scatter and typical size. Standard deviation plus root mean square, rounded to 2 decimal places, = 3.35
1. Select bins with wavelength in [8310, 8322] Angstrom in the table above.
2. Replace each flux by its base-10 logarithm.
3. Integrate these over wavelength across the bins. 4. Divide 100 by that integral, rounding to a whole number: 18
